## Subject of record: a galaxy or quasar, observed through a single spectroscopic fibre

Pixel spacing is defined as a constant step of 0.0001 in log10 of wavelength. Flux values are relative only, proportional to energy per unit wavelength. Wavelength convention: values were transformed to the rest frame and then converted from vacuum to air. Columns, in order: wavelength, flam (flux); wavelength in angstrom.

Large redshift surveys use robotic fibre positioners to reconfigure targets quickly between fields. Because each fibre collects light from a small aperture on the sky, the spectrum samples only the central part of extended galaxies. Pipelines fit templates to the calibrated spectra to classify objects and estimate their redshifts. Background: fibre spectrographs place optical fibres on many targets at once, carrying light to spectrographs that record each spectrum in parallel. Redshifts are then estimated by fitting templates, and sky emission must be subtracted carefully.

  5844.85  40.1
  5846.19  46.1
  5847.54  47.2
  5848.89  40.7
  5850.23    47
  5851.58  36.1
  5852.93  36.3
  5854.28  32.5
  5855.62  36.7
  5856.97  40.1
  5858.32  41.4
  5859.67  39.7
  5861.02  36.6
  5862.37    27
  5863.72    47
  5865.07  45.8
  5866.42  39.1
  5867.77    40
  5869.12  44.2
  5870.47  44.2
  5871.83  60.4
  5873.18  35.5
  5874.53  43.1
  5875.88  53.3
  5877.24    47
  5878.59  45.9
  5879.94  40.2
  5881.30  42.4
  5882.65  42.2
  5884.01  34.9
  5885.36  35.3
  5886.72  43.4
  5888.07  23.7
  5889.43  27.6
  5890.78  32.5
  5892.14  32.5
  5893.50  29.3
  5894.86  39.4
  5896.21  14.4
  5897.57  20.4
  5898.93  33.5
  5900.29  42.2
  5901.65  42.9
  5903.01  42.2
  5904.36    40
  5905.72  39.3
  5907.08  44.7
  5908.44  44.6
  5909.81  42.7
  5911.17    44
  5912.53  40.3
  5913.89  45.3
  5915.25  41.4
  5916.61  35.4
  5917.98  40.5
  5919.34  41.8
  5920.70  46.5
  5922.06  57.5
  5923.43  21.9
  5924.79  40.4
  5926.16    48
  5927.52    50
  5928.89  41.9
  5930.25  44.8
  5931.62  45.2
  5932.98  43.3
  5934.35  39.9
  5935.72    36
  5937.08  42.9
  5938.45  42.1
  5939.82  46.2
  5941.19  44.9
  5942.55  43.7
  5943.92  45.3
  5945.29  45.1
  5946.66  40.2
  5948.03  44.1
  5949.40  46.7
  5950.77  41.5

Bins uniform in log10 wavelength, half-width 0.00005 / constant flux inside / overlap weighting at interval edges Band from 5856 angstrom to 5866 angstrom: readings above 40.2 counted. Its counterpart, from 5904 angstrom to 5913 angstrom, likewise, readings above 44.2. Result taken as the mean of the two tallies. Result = 2.5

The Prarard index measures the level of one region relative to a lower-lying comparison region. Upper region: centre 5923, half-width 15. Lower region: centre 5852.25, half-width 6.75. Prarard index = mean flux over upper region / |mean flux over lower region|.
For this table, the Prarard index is 1.05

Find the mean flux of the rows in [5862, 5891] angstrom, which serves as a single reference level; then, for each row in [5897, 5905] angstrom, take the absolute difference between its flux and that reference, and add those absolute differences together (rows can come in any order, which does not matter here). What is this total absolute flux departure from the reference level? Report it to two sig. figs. 33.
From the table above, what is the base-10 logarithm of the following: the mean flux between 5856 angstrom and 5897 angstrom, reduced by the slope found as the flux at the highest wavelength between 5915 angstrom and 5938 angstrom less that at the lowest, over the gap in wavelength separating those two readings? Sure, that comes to 1.59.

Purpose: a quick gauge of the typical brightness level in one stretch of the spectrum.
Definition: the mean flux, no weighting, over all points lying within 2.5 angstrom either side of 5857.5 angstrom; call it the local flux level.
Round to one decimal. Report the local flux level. 39.5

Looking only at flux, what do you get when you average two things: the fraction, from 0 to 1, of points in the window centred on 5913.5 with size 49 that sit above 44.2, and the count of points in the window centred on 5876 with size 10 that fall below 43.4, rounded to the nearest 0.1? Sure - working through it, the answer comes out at 1.6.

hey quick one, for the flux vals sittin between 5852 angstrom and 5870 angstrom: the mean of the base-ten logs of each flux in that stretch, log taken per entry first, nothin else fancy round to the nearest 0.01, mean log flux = 1.59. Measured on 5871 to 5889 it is 1.61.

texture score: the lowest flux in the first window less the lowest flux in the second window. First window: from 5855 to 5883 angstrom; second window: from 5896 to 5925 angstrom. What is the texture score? 13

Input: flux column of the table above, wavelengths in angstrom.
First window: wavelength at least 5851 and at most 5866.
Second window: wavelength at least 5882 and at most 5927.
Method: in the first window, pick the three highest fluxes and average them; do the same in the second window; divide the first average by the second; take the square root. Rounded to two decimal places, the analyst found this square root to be 0.94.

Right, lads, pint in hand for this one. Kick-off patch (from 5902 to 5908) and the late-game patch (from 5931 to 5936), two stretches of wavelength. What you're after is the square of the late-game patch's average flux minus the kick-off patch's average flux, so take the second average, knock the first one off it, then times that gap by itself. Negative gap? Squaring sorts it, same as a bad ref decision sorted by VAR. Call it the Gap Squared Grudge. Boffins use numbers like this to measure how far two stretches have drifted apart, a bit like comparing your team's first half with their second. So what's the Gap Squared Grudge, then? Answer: 0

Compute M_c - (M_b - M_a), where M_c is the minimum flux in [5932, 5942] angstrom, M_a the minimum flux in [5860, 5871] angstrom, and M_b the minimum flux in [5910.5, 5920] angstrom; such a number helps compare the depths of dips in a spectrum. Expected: 28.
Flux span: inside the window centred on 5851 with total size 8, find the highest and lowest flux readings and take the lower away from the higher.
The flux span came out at 15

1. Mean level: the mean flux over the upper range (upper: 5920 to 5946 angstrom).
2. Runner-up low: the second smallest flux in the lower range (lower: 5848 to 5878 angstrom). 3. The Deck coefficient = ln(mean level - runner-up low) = 2.4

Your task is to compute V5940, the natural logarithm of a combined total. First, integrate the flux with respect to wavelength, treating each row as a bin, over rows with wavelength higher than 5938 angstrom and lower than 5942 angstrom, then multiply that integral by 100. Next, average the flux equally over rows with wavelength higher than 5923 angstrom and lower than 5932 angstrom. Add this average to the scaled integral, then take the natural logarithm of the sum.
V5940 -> 9.8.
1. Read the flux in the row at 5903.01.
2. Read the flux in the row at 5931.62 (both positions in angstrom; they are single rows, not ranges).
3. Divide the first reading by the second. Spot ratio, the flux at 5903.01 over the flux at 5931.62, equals 0.93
